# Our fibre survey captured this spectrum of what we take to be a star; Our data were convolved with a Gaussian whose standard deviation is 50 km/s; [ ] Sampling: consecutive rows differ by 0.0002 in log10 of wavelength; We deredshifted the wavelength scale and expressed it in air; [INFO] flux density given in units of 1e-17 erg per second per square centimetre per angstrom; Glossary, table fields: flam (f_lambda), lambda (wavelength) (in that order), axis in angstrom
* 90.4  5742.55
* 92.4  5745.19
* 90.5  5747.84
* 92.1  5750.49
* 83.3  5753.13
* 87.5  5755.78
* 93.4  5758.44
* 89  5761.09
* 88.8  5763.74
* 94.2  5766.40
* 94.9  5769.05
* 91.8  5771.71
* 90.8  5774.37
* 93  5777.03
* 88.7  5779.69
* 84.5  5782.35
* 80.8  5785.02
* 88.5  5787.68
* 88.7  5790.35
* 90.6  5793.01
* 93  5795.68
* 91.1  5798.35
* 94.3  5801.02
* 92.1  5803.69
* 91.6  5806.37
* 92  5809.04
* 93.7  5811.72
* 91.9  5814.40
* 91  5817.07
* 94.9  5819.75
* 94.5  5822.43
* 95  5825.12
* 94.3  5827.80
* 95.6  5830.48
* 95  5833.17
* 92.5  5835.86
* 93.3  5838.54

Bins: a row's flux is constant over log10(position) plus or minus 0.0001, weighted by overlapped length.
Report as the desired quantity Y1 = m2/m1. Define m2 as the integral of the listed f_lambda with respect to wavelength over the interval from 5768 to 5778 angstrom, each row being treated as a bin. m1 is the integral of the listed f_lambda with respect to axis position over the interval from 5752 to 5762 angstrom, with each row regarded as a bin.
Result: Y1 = 1.05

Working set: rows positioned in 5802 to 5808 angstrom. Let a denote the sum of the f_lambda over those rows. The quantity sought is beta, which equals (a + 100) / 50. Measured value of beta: 5.67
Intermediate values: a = 183.7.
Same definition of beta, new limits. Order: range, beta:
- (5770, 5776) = 5.65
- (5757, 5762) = 5.65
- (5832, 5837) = 5.75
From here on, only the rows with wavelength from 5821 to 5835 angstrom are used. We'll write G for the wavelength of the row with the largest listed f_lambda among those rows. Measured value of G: 5830.48 angstrom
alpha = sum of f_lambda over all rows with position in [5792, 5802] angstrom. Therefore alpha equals 369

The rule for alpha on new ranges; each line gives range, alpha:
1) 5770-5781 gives 364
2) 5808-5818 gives 369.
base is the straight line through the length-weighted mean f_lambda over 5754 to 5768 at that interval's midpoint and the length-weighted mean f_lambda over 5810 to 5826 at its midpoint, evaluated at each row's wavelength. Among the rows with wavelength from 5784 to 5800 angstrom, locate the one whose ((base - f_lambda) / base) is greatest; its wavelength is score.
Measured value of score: 5785.02 angstrom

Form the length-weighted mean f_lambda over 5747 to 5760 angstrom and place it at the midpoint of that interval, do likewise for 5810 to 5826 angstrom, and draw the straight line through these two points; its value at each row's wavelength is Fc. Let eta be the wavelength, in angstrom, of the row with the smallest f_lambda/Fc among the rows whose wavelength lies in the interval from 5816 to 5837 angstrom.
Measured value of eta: 5817.07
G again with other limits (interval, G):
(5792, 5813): 5801.02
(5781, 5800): 5795.68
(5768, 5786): 5769.05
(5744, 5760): 5758.44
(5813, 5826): 5825.12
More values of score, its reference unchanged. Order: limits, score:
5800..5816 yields 5814.40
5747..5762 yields 5753.13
